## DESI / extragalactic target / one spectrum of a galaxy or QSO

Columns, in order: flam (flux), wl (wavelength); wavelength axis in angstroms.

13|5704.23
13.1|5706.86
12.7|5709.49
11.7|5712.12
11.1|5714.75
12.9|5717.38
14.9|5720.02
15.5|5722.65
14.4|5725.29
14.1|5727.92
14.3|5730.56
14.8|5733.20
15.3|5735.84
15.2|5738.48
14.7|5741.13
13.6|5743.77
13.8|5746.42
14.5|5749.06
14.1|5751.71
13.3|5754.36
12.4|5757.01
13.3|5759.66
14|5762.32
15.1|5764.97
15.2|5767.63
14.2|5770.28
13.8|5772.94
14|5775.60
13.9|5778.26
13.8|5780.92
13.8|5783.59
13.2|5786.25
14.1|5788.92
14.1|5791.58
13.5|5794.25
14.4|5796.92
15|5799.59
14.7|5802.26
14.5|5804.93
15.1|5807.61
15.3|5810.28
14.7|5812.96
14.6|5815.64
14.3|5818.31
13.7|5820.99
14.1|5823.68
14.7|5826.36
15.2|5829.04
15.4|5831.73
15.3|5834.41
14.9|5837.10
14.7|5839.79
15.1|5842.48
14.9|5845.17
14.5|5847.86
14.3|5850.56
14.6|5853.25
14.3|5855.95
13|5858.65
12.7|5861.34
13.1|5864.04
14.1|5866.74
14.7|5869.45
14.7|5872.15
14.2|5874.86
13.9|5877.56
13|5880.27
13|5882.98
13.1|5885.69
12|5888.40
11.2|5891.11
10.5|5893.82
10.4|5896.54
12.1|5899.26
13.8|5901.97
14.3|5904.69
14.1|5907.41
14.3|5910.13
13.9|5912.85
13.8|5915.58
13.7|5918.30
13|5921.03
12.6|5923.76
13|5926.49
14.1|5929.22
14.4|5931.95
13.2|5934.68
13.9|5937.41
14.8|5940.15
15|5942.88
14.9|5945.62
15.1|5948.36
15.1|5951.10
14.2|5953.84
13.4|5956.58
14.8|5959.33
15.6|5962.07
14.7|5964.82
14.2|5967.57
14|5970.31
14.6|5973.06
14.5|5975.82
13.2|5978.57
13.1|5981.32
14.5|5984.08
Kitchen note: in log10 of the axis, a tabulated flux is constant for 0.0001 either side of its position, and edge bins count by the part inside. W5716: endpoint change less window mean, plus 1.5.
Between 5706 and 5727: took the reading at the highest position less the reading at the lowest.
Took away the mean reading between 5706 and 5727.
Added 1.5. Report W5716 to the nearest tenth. -10.5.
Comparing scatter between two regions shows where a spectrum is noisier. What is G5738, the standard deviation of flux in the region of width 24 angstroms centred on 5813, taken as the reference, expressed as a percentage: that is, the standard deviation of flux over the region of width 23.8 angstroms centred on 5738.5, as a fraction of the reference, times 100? 120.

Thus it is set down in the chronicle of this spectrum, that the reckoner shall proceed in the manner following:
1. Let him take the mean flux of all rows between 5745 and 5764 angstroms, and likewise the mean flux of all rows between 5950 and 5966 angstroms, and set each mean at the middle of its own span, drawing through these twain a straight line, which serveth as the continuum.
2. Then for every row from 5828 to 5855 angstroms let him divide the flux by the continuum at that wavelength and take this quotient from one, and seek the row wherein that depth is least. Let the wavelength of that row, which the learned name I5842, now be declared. 5831.73 angstroms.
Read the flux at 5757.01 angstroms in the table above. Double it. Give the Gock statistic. 24.8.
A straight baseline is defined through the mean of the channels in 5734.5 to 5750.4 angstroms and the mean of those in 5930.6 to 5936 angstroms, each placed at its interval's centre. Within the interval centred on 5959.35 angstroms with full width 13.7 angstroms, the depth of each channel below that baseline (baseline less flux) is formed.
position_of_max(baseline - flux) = 5956.58 angstroms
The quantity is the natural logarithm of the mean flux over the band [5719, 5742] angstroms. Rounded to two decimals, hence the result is 2.69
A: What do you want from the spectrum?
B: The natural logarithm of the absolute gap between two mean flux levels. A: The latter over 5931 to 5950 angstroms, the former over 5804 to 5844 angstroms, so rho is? -1.2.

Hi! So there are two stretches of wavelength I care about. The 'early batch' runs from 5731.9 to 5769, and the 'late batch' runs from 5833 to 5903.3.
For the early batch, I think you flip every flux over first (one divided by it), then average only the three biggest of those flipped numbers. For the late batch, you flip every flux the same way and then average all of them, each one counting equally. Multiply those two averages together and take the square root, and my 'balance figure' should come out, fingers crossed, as 0.076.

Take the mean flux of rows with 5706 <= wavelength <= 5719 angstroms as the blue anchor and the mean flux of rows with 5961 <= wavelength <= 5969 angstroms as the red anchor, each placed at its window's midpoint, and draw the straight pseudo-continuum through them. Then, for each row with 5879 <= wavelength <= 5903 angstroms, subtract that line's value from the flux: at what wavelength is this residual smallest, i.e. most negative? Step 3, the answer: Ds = 5896.54 angstroms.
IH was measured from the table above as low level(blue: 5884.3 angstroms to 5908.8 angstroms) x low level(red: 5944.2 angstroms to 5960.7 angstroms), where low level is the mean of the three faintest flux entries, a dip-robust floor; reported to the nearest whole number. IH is 151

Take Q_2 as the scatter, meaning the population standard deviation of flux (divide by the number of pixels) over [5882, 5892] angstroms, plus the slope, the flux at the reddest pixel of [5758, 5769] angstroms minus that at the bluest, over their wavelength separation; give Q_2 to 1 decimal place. 1.0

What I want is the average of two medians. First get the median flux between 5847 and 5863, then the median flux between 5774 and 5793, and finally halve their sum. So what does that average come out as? 14.1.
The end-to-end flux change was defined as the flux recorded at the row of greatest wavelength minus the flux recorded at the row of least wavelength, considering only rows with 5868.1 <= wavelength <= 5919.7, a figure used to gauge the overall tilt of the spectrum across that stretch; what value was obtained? -1.0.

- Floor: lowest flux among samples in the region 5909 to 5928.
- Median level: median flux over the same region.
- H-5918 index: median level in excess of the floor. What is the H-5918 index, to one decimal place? 1.1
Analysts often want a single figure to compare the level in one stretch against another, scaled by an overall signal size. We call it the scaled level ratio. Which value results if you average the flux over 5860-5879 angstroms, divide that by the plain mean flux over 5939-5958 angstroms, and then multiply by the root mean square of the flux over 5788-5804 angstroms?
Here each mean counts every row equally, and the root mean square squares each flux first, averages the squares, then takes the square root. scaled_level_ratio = 13.6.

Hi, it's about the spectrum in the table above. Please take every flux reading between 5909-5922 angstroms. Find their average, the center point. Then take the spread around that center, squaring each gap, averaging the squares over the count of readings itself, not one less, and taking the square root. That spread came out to 0.4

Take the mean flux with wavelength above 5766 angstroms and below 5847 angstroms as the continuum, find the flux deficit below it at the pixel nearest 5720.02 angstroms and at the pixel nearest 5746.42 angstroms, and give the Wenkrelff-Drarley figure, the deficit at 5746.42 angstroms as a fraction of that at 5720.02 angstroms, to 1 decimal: -1.6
